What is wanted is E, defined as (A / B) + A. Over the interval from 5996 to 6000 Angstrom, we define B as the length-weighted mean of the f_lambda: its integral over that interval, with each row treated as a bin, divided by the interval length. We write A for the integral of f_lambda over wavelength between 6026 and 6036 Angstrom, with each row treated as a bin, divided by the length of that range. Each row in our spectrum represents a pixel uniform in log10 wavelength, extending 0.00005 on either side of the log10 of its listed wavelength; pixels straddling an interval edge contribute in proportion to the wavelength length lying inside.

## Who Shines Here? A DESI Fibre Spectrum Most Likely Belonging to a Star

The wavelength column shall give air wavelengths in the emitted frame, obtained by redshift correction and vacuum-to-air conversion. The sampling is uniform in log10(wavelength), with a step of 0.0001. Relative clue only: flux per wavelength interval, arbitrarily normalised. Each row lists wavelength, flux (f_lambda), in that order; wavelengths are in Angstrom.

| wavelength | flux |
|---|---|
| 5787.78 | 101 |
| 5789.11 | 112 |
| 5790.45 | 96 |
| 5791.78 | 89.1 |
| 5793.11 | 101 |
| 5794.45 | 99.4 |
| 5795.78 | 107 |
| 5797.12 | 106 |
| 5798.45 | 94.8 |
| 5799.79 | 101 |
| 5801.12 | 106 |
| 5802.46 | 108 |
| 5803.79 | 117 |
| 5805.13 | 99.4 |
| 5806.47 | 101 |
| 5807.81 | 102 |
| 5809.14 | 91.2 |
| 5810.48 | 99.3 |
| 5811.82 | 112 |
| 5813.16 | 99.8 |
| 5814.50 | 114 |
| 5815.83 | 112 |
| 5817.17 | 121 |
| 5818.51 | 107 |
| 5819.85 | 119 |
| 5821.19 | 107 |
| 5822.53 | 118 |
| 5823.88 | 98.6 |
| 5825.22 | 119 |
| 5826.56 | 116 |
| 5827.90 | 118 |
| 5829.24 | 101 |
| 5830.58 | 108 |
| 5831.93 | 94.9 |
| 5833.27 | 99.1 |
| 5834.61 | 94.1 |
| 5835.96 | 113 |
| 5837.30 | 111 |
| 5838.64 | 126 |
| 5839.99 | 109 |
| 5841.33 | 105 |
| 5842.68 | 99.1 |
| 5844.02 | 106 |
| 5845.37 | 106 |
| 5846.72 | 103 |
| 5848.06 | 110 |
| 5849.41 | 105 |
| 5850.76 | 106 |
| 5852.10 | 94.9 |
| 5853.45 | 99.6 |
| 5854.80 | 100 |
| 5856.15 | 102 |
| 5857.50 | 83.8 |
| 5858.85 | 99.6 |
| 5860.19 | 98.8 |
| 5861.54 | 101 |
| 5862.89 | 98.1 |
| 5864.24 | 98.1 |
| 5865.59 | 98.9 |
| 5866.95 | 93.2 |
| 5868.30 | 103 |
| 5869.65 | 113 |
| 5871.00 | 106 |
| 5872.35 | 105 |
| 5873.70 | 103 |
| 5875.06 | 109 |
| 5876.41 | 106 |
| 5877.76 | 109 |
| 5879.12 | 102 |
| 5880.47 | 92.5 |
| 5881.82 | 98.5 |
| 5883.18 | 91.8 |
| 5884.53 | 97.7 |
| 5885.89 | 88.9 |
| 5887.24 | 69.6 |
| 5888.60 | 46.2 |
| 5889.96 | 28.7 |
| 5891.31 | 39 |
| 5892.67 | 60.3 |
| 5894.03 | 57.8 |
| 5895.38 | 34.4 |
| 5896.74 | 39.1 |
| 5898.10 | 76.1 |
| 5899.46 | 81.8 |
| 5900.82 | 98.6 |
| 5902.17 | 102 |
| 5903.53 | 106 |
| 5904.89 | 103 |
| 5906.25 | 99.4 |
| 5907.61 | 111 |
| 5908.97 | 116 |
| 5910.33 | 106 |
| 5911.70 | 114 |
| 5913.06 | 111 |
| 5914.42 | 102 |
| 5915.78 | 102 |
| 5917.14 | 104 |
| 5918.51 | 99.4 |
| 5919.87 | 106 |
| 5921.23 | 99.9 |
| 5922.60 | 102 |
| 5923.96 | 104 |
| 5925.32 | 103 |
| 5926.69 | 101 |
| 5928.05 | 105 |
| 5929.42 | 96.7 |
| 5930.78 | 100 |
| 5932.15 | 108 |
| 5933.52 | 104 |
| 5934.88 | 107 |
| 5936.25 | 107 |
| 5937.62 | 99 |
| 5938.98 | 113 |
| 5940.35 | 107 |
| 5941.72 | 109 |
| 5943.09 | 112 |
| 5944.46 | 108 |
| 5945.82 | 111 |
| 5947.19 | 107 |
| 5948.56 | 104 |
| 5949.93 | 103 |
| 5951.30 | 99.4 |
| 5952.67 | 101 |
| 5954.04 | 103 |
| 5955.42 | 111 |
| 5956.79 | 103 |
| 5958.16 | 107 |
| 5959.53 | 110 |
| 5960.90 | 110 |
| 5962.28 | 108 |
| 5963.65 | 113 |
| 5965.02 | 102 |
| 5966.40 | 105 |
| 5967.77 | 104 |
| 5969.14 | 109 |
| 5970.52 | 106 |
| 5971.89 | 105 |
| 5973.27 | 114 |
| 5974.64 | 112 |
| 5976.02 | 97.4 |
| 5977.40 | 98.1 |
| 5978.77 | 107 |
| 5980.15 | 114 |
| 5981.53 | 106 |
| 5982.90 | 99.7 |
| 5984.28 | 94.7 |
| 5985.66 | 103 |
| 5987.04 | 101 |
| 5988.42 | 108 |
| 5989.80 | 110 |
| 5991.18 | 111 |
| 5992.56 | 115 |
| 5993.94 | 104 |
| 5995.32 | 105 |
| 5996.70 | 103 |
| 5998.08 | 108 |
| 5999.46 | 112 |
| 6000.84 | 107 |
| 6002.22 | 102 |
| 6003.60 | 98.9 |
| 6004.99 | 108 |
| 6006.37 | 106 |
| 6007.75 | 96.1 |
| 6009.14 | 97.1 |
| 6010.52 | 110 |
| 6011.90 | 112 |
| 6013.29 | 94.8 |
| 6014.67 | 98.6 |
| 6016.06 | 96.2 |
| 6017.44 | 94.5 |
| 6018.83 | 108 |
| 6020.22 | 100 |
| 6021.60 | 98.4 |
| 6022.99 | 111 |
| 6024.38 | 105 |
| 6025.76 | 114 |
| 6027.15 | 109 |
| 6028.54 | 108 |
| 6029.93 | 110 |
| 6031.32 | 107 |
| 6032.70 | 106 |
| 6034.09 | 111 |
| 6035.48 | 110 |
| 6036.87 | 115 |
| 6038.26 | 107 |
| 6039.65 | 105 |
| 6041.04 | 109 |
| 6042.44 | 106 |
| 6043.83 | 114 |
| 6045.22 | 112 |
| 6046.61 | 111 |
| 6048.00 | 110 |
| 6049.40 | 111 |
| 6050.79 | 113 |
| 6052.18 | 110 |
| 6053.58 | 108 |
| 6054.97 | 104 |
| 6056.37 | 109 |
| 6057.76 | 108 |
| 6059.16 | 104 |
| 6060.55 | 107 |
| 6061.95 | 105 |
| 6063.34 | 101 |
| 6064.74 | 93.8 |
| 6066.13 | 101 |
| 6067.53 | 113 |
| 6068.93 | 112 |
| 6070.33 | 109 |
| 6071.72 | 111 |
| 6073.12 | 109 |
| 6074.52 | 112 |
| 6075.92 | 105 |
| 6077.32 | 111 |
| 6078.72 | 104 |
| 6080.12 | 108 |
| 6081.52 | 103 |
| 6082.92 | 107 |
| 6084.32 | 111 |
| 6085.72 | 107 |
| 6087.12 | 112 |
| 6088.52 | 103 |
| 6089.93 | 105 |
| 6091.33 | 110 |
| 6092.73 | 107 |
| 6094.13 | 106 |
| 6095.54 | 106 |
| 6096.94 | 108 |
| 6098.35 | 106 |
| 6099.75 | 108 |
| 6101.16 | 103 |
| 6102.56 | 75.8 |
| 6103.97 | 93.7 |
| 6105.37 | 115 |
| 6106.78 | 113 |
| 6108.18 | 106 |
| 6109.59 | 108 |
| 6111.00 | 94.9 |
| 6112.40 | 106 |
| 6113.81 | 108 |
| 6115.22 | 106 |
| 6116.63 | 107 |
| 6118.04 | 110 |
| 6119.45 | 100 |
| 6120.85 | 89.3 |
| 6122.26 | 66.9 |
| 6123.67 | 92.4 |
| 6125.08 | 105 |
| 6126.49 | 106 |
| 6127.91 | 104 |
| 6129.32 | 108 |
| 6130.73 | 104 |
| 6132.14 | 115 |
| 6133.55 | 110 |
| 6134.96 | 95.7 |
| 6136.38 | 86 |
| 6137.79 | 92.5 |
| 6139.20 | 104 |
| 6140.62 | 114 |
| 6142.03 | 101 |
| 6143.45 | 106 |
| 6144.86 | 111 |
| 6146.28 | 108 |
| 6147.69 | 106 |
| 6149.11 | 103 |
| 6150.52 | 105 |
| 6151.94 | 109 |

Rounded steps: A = 109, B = 108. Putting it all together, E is 110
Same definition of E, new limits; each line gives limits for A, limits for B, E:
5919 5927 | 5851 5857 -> 104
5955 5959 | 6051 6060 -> 108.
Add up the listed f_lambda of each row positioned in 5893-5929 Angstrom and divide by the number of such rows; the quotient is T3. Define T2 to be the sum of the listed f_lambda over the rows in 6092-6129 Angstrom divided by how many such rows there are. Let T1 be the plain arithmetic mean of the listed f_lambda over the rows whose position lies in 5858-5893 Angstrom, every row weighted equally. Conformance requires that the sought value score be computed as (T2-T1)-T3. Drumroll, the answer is -84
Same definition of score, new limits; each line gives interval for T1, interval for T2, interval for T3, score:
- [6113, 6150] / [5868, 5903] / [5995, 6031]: -124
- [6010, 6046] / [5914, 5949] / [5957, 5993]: -108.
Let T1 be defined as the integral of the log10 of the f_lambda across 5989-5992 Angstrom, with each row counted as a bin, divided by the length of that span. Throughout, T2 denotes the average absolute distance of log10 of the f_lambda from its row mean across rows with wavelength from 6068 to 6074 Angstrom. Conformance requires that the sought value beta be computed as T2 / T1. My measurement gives 0.0024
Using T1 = 2.04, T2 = 0.005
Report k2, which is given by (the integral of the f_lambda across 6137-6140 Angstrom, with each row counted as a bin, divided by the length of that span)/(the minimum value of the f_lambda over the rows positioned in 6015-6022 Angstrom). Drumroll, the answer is 1.04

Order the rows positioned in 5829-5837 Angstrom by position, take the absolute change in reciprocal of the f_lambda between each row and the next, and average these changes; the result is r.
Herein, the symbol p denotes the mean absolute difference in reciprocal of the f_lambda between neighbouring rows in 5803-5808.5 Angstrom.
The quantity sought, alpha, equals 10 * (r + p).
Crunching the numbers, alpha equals 0.015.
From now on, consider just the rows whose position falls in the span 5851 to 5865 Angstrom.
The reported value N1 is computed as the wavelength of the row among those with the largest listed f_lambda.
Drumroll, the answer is 5856.15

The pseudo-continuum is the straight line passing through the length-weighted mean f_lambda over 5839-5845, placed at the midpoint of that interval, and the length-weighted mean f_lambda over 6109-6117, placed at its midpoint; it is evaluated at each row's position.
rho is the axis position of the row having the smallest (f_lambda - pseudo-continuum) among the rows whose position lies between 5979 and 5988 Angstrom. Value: 5984.28 Angstrom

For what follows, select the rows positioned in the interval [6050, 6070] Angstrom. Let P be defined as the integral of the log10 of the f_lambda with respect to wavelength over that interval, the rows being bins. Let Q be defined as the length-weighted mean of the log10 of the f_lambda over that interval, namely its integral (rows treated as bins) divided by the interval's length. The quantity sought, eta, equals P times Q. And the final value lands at 82.1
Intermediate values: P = 40.5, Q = 2.03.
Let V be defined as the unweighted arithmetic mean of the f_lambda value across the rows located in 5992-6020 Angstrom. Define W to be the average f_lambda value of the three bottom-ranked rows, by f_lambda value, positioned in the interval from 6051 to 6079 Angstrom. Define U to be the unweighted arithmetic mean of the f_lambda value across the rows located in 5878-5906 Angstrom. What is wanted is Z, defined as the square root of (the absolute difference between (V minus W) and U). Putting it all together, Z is 8.40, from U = 76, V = 104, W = 98.6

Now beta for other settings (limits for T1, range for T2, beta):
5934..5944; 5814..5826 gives 0.0114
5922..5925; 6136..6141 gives 0.0215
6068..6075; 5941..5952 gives 0.0069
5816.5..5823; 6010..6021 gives 0.0126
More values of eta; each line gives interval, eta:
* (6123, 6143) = 80.8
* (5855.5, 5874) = 74.0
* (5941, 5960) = 78.0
